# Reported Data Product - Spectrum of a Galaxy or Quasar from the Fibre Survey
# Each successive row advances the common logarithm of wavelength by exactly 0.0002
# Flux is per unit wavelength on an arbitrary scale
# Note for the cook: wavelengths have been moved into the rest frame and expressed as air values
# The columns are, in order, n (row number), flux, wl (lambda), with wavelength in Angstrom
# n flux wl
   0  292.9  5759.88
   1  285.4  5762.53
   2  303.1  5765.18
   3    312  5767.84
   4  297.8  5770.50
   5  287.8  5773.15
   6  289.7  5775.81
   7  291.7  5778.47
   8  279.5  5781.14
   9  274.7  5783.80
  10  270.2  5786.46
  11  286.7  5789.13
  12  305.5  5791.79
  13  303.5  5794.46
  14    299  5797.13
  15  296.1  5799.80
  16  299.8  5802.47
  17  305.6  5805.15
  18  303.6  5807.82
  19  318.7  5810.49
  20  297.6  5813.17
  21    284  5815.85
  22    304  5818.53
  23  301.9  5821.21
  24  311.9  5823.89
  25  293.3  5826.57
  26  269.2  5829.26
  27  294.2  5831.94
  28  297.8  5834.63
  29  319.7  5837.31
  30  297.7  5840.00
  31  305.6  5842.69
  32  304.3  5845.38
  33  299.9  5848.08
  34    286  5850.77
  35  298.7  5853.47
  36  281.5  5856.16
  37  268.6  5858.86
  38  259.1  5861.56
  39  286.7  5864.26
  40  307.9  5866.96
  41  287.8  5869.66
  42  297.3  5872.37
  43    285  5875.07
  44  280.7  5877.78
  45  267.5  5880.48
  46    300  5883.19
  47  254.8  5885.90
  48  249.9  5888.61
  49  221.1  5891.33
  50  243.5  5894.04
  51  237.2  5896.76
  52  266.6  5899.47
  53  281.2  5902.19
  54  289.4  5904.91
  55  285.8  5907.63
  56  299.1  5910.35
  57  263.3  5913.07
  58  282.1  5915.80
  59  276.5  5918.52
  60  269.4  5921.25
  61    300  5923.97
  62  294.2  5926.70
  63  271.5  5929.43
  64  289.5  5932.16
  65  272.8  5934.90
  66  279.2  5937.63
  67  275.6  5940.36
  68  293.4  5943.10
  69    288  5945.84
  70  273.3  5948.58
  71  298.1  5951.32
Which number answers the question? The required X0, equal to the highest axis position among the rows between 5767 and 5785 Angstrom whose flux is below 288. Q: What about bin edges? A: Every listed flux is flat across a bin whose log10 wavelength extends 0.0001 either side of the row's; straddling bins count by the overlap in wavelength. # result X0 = 5783.80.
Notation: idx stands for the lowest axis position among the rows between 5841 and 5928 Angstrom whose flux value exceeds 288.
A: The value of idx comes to 5842.69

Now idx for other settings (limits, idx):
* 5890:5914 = 5904.91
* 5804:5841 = 5805.15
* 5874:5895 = 5883.19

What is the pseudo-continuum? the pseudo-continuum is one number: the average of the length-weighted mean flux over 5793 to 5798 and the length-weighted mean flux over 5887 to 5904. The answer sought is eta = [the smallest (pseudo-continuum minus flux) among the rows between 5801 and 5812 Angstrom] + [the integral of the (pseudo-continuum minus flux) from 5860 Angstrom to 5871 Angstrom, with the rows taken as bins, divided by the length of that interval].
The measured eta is -51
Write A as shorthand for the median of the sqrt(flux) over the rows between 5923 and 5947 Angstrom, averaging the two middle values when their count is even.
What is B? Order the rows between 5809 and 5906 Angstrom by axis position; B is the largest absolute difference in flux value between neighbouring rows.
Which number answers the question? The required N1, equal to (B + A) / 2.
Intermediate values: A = 17.0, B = 45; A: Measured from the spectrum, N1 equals 31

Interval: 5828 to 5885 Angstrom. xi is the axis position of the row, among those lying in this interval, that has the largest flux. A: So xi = 5837.31 Angstrom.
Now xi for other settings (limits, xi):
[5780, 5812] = 5810.49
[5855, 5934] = 5866.96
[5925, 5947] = 5926.70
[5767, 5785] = 5767.84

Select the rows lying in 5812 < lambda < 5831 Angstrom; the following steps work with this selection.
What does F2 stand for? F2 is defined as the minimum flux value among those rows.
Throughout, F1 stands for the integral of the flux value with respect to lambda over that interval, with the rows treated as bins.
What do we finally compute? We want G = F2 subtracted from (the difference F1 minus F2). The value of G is 5057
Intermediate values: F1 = 5596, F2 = 269.2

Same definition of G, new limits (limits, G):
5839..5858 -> 5050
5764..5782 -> 4746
